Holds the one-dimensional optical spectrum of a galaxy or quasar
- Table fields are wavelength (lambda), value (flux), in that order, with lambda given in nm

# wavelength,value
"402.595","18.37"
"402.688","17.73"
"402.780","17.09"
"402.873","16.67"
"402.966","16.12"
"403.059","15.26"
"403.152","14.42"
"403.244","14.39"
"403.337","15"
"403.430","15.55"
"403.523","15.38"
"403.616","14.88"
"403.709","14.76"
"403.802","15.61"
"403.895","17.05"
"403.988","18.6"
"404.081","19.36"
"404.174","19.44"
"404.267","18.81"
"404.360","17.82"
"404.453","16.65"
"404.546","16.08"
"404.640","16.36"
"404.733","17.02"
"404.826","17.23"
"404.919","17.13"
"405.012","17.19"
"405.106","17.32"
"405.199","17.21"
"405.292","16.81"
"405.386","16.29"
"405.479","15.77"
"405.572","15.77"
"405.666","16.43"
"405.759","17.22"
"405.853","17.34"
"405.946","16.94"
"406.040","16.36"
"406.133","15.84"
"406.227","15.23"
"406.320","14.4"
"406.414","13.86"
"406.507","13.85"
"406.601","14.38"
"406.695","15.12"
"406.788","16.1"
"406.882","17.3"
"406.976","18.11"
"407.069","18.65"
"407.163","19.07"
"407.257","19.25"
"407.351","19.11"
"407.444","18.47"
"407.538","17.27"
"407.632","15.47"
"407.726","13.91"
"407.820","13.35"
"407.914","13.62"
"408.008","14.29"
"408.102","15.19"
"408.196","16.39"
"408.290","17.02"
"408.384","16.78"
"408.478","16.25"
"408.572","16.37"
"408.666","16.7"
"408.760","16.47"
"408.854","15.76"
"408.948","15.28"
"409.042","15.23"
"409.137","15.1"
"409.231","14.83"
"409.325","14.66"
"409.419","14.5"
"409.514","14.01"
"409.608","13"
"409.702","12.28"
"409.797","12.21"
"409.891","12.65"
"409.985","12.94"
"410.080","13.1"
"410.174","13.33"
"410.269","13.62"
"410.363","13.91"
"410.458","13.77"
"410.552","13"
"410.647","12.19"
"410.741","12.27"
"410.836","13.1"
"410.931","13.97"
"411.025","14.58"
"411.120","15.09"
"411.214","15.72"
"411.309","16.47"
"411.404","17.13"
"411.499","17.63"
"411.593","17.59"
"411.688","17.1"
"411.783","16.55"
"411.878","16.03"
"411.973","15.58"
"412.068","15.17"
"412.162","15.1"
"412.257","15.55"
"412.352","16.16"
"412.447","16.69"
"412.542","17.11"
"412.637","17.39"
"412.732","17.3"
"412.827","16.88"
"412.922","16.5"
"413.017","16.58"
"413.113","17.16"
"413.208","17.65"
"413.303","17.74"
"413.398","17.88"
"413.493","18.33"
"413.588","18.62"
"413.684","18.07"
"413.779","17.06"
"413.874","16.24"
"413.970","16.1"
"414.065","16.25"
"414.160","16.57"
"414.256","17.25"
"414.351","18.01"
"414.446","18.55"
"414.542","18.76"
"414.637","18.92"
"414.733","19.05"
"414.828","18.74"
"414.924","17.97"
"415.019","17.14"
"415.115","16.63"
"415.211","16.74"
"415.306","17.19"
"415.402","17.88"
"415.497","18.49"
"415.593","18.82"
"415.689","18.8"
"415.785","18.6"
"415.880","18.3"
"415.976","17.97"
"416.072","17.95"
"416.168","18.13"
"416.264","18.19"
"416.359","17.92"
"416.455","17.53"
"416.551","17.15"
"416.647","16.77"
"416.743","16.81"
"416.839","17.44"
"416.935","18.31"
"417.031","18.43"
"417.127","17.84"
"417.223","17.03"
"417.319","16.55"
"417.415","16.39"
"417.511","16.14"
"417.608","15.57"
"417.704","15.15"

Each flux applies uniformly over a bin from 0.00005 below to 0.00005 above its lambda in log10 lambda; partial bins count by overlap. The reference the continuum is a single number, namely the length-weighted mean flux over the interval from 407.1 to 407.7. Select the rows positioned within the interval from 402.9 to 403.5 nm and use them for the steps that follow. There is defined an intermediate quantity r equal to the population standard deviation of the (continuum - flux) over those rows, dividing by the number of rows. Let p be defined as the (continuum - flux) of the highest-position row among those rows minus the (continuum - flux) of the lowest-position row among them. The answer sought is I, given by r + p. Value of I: 1.2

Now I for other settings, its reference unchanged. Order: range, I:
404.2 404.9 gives 2.4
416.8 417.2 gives 0.0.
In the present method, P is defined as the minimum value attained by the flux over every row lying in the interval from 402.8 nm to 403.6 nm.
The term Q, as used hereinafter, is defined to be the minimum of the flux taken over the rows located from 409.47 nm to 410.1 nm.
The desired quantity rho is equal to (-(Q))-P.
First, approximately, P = 14.39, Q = 12.21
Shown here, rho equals -26.6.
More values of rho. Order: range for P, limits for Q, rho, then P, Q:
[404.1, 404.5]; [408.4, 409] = -31.9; 16.65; 15.28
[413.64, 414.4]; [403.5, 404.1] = -30.9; 16.1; 14.76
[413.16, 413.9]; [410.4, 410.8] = -28.4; 16.24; 12.19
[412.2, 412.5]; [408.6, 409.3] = -30.4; 15.55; 14.83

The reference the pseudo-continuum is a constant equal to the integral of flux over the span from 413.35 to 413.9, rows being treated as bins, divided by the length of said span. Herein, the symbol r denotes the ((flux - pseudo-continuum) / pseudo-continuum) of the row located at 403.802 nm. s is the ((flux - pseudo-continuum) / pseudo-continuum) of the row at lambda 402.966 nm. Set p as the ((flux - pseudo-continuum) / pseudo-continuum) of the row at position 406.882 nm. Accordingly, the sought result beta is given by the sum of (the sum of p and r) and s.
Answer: -0.24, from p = -0.03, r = -0.12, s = -0.09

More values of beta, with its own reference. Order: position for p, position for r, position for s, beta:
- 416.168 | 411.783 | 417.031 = -0.01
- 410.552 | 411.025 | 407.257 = -0.36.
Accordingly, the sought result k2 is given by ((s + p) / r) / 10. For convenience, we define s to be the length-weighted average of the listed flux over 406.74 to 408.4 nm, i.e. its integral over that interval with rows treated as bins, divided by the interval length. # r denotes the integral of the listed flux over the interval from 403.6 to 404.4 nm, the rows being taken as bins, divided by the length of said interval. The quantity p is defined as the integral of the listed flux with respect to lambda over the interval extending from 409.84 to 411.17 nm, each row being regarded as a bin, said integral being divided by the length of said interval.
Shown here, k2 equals 0.172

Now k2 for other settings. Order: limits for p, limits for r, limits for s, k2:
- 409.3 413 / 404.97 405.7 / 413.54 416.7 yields 0.197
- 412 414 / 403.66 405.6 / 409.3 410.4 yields 0.177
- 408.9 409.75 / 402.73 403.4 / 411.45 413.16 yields 0.198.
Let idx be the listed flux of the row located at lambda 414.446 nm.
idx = 18.55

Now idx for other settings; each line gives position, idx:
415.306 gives 17.19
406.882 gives 17.3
